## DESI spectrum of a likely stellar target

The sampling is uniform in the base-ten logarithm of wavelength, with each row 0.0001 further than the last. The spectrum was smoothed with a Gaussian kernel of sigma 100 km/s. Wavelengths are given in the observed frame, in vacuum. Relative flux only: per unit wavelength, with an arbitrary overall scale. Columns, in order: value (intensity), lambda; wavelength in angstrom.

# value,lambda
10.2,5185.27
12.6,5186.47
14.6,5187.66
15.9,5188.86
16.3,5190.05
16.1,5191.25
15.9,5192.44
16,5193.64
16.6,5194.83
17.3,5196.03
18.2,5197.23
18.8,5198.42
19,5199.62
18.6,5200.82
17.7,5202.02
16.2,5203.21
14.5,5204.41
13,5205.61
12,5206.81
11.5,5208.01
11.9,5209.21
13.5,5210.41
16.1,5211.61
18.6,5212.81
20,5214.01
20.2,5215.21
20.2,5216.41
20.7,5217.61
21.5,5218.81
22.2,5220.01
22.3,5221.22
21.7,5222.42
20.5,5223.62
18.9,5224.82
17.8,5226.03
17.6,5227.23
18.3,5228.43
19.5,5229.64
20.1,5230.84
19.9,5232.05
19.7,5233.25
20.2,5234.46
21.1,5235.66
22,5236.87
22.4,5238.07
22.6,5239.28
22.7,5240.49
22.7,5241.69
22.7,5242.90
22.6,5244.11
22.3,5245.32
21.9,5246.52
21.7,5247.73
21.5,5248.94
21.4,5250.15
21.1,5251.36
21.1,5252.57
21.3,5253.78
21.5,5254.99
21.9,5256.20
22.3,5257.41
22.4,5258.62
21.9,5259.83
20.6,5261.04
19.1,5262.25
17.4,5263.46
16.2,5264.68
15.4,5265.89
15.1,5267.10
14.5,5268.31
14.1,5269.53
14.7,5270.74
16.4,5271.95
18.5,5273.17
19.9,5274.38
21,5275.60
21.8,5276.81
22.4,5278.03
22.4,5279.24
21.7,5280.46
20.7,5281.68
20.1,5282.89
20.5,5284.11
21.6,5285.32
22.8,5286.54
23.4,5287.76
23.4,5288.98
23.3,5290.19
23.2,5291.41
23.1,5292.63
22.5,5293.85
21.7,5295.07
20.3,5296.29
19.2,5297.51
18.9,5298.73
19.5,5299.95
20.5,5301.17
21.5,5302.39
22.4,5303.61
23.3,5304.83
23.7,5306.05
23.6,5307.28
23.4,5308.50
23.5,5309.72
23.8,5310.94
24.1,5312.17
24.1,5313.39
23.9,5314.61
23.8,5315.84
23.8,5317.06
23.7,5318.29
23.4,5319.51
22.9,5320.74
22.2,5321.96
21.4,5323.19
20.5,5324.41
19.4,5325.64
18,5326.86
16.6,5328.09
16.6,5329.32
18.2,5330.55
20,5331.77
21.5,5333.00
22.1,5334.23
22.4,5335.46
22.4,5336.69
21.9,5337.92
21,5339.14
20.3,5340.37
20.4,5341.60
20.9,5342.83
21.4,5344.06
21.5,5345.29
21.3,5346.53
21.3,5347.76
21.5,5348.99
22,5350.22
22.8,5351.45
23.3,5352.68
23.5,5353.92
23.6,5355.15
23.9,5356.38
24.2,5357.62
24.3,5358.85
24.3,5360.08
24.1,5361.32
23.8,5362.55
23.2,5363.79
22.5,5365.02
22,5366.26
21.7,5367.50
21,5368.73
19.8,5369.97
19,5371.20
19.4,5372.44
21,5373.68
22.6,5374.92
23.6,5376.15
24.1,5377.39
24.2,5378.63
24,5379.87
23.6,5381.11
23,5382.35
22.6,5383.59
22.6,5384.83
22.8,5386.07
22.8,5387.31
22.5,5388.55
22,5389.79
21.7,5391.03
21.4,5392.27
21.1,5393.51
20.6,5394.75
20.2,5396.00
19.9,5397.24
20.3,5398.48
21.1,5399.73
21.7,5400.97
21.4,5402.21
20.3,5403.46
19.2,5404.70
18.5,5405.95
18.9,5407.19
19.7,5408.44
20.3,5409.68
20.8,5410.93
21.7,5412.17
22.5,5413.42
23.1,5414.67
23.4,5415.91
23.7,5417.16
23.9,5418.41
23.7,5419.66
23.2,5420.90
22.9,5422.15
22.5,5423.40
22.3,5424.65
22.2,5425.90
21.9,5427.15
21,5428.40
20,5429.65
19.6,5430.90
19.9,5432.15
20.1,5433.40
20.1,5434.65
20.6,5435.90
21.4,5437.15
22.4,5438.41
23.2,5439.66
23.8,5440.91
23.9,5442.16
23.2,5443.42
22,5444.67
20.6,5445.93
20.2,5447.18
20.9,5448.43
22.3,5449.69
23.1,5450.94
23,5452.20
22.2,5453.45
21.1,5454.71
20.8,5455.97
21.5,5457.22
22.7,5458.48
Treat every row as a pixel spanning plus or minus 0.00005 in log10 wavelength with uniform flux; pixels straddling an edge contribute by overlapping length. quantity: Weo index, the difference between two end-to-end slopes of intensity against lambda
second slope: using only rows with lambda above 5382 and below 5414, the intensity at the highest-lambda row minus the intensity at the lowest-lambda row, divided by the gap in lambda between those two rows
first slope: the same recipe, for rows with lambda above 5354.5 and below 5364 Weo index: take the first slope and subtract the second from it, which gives -0.03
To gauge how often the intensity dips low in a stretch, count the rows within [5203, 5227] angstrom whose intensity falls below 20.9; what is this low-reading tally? 16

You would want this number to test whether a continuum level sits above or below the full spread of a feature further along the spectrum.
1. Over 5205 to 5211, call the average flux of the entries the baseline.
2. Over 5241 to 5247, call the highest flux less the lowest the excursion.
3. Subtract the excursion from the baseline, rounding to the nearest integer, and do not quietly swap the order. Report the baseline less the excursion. 12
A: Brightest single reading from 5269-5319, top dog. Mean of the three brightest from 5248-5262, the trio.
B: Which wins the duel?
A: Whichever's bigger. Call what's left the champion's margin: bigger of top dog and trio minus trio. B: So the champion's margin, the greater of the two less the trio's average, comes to 1.9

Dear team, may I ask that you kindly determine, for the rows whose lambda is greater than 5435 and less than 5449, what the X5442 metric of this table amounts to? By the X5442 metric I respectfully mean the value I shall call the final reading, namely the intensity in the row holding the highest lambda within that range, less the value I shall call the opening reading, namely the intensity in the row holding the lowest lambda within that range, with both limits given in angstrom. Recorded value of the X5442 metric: 0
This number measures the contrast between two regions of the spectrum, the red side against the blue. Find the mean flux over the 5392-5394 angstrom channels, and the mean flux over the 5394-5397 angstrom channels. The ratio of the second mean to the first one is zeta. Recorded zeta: 0.96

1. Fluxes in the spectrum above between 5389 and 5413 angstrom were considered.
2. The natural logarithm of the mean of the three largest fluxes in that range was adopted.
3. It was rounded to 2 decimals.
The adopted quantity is 3.08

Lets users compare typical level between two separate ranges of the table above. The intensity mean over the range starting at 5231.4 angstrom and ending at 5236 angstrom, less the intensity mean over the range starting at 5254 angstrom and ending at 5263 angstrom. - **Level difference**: -1.2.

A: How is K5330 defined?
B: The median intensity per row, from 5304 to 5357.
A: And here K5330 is 22.2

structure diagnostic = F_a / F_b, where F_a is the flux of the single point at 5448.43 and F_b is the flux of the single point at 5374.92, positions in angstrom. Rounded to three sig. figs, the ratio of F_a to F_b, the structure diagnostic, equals 0.925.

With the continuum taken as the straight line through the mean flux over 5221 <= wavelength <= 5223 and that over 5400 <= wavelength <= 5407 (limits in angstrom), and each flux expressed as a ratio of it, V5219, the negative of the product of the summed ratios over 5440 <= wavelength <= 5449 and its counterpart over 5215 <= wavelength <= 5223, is -53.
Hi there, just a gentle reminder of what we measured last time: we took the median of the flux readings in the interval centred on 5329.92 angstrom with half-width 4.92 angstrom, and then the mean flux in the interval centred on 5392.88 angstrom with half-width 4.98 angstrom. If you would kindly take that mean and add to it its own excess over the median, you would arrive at 24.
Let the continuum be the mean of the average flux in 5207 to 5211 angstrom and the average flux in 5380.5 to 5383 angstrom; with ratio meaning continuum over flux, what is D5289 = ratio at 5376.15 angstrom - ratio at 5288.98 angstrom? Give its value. -0.01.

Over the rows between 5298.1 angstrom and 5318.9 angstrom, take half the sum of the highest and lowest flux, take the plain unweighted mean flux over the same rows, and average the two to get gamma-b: 22.1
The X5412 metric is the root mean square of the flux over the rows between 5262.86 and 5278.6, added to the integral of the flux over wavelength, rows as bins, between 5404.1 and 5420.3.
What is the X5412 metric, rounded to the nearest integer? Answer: 366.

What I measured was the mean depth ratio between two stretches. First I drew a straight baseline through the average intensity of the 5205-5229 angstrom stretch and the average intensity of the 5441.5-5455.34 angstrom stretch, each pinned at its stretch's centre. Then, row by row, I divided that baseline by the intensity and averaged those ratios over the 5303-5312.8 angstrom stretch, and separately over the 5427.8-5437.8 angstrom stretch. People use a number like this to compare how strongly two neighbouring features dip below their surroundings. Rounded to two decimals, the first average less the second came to -0.24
